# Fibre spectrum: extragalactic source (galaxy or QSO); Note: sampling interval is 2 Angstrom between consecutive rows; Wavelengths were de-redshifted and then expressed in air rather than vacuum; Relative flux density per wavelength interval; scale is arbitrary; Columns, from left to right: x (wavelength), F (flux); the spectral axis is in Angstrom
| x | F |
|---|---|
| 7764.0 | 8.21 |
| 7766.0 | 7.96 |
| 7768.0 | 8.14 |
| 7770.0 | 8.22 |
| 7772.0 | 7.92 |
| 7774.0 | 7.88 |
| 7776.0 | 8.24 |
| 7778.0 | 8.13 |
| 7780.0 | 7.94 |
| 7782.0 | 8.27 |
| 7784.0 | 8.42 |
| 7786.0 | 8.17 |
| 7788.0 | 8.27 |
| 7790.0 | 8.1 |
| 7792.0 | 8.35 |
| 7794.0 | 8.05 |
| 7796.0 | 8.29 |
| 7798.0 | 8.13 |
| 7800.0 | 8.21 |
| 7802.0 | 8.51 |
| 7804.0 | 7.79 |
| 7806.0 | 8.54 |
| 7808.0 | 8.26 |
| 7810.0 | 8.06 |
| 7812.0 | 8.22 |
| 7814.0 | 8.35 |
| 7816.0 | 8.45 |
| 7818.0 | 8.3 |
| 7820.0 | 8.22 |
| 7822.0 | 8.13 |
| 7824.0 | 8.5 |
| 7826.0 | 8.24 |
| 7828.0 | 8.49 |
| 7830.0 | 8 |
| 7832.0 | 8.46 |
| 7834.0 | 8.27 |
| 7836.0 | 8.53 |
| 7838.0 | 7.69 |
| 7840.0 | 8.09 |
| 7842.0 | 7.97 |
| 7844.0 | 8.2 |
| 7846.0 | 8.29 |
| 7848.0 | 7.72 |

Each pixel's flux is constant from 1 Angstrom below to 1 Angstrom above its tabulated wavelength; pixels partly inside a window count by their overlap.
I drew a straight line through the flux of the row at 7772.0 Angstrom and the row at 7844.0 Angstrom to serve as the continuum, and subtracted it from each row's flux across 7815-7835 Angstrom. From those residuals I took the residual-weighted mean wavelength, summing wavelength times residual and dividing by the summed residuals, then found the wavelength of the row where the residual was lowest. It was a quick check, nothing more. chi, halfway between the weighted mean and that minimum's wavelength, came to 7826.9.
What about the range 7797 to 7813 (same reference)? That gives 7804.2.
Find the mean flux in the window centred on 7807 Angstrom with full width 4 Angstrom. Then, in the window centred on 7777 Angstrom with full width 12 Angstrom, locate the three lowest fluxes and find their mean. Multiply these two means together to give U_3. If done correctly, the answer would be 66.5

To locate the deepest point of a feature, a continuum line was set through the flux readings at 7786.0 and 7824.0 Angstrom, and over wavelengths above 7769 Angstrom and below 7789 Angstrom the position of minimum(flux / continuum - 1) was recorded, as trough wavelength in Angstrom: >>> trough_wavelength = 7774.0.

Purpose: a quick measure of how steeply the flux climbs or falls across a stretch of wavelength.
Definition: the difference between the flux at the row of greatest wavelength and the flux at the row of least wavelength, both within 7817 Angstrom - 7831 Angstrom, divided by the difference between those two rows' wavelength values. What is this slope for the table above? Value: -0.025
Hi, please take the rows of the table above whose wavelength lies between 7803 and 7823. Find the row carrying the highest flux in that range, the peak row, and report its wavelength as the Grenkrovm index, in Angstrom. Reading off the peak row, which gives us 7806.0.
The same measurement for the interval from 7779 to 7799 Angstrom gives 7784.0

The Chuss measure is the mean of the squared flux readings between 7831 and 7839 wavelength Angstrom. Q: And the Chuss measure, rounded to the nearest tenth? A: 68.0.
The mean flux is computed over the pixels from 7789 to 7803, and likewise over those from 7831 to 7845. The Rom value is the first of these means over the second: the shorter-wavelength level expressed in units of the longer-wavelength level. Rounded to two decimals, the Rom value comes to 1.01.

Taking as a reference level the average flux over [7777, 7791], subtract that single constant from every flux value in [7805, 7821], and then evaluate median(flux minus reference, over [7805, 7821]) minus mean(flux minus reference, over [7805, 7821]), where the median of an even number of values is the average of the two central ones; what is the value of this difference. -0.020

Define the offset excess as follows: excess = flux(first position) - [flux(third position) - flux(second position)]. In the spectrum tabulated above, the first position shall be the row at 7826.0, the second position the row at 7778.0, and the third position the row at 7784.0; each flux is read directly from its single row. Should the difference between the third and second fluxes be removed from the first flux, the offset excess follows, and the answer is 7.95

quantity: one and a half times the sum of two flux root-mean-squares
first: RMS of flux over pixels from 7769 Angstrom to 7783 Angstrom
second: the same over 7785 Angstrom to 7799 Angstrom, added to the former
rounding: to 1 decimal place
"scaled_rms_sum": 24.4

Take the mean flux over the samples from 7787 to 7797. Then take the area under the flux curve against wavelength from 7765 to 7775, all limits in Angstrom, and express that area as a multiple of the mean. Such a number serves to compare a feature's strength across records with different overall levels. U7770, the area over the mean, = 9.8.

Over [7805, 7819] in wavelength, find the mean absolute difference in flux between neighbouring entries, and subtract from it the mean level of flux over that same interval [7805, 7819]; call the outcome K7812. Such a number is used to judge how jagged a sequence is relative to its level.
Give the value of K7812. -8.1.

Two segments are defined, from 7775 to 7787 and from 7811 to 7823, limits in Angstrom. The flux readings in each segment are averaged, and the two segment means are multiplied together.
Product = 67.8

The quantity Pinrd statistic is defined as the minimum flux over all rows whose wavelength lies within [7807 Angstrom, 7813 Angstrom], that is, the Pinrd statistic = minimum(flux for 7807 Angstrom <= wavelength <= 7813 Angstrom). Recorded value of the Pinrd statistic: 8.06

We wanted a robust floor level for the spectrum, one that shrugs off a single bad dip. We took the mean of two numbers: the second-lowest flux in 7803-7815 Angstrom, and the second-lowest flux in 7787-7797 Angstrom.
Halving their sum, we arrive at 8.08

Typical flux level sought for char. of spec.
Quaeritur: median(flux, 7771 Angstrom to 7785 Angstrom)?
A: 8.13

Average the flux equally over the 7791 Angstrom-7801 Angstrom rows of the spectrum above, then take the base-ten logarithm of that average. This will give 0.914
